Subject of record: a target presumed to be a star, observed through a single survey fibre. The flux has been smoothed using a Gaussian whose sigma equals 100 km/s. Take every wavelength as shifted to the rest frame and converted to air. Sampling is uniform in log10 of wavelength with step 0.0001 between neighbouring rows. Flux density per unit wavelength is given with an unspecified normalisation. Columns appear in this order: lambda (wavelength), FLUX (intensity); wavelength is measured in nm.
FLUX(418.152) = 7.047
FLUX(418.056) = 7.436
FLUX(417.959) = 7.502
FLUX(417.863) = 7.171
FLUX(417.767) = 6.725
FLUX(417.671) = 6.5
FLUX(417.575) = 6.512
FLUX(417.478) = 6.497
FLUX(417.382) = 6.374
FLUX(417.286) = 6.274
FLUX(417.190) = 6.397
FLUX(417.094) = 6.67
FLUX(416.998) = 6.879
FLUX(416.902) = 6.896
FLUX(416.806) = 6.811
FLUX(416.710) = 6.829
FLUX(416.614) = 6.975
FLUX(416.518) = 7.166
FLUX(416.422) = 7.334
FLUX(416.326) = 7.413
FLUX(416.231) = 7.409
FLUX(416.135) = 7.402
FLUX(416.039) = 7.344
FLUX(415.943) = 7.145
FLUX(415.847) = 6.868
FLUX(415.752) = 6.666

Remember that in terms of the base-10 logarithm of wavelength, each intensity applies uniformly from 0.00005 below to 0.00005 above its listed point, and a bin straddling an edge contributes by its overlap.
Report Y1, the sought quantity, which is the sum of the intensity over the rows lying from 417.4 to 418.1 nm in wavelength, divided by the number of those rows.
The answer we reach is 6.91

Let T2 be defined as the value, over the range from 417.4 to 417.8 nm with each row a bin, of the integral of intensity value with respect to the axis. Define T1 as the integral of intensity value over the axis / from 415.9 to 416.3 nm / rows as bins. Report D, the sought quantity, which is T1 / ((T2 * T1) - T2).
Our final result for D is 0.58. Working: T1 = 2.93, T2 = 2.61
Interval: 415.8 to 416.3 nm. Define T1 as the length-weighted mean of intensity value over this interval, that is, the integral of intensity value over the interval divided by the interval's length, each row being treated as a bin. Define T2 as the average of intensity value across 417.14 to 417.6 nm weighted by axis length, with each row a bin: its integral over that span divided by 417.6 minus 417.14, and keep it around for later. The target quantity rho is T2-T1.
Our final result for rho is -0.84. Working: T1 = 7.24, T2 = 6.40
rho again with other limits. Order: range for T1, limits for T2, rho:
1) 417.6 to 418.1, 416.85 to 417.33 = -0.41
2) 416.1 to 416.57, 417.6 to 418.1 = -0.31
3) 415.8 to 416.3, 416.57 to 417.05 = -0.37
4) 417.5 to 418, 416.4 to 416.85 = 0.15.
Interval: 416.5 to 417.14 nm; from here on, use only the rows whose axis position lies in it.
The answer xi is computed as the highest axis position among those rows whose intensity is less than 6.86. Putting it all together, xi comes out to 417.094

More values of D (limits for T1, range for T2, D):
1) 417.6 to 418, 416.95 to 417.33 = 0.63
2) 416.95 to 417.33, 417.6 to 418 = 0.60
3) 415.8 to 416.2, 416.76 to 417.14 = 0.59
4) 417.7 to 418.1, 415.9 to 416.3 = 0.52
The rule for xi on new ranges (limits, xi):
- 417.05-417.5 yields 417.478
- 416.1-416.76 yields 416.710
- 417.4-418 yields 417.767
